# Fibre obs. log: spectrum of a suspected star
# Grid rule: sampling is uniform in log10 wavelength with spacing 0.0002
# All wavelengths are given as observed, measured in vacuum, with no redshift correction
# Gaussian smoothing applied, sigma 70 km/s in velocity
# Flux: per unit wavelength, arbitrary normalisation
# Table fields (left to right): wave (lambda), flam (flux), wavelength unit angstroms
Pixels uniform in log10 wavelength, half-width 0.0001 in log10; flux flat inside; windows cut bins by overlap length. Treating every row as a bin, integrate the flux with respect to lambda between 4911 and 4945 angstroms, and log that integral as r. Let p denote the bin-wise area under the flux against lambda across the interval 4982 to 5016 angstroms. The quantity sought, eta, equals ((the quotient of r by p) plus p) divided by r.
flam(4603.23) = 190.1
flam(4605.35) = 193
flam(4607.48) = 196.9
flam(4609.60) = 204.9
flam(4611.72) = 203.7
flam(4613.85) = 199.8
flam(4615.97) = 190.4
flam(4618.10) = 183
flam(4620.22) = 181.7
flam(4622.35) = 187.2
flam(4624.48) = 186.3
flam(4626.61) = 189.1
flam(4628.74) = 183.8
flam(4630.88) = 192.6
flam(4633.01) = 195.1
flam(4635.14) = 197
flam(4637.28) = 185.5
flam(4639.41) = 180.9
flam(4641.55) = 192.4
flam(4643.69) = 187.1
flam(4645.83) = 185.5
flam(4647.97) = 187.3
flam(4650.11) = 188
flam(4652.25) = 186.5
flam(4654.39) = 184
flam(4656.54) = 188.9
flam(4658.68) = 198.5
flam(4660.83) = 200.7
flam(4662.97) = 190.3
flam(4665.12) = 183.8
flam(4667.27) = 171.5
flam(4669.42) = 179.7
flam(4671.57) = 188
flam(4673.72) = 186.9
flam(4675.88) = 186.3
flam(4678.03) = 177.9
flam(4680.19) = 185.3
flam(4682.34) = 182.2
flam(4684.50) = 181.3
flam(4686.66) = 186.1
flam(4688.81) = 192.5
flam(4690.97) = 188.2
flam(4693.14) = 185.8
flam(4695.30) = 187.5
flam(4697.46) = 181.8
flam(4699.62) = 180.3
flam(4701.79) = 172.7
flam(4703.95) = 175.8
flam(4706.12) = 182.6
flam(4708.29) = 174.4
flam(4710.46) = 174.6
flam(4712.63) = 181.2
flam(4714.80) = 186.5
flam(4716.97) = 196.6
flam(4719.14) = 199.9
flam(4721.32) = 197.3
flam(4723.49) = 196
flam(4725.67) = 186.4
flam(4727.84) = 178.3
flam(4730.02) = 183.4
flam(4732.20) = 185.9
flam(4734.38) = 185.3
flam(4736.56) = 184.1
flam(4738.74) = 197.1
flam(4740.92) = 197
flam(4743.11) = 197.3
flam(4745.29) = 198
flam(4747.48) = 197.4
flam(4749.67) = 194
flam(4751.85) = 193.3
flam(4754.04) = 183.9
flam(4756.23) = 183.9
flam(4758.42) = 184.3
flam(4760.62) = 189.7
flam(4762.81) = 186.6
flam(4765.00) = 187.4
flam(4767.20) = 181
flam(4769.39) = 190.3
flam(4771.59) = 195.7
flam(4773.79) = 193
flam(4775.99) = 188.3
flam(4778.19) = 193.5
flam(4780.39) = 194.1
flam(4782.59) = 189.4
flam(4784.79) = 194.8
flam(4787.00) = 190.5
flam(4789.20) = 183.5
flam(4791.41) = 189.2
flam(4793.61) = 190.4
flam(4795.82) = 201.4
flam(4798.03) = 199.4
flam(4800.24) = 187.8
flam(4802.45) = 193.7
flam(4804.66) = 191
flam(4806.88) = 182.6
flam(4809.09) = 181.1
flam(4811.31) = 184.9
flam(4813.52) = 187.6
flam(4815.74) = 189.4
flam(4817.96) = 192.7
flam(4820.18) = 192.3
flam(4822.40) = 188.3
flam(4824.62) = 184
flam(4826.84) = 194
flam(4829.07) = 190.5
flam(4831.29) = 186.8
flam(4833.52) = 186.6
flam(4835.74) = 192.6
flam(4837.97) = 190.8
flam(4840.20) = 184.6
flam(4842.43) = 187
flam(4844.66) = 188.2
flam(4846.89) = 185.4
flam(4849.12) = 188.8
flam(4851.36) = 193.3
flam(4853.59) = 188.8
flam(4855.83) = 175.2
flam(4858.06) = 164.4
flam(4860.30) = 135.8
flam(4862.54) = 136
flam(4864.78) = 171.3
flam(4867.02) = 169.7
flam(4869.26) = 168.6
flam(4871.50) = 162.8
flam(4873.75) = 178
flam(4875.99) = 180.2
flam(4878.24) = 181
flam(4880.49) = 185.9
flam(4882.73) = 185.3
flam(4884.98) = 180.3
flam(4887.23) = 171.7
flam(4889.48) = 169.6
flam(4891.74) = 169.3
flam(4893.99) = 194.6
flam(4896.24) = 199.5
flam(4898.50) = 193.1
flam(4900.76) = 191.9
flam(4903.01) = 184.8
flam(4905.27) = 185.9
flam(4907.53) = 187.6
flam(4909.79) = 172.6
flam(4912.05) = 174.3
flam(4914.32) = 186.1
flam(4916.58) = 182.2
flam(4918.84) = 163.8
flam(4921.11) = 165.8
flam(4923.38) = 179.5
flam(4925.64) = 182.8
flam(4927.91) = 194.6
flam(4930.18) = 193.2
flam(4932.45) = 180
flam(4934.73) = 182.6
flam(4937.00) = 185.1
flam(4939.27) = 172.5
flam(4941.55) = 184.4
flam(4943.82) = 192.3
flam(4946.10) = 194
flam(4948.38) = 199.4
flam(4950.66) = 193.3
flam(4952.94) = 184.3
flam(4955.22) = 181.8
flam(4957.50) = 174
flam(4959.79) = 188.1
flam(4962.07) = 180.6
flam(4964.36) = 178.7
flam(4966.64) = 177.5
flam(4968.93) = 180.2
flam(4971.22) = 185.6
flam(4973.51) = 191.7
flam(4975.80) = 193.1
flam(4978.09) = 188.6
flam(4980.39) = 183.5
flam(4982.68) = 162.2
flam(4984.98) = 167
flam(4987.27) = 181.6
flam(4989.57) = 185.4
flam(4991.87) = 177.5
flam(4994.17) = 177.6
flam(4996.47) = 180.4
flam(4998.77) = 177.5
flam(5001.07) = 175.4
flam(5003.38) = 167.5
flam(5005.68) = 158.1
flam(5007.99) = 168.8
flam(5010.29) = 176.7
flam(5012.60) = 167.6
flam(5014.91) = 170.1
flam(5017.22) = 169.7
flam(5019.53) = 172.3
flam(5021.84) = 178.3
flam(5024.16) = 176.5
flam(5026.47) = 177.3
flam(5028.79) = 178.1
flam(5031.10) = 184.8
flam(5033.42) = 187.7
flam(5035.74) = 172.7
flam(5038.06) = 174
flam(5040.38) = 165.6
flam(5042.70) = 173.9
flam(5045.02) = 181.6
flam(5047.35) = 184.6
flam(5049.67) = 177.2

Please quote 0.95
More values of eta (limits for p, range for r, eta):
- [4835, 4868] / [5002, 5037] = 0.96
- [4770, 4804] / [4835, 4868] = 1.12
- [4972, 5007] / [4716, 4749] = 0.98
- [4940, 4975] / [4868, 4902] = 1.06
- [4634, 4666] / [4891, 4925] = 0.98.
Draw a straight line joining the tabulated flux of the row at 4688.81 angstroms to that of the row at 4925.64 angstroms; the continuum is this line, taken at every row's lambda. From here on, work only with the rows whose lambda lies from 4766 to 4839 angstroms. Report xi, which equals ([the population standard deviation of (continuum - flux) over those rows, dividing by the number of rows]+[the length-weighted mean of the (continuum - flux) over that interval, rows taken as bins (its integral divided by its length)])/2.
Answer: 1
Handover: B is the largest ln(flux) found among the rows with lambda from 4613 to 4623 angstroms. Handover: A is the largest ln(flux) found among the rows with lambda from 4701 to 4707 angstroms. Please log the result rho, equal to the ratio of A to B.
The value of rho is 0.98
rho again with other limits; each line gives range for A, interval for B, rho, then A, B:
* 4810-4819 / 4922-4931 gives 1.00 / 5.26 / 5.27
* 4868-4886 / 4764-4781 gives 0.99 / 5.23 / 5.28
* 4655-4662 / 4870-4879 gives 1.02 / 5.30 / 5.20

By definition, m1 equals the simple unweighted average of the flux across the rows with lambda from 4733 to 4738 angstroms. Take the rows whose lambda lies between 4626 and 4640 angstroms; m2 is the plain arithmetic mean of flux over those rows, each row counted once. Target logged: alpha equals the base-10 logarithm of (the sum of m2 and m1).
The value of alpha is 2.57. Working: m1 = 185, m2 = 189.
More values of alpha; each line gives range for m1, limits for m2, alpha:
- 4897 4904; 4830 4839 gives 2.58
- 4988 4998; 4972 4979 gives 2.57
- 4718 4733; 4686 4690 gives 2.58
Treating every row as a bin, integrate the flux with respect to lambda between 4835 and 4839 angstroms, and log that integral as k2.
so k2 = 766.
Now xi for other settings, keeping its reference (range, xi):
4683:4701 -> 6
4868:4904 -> 7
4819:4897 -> 10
